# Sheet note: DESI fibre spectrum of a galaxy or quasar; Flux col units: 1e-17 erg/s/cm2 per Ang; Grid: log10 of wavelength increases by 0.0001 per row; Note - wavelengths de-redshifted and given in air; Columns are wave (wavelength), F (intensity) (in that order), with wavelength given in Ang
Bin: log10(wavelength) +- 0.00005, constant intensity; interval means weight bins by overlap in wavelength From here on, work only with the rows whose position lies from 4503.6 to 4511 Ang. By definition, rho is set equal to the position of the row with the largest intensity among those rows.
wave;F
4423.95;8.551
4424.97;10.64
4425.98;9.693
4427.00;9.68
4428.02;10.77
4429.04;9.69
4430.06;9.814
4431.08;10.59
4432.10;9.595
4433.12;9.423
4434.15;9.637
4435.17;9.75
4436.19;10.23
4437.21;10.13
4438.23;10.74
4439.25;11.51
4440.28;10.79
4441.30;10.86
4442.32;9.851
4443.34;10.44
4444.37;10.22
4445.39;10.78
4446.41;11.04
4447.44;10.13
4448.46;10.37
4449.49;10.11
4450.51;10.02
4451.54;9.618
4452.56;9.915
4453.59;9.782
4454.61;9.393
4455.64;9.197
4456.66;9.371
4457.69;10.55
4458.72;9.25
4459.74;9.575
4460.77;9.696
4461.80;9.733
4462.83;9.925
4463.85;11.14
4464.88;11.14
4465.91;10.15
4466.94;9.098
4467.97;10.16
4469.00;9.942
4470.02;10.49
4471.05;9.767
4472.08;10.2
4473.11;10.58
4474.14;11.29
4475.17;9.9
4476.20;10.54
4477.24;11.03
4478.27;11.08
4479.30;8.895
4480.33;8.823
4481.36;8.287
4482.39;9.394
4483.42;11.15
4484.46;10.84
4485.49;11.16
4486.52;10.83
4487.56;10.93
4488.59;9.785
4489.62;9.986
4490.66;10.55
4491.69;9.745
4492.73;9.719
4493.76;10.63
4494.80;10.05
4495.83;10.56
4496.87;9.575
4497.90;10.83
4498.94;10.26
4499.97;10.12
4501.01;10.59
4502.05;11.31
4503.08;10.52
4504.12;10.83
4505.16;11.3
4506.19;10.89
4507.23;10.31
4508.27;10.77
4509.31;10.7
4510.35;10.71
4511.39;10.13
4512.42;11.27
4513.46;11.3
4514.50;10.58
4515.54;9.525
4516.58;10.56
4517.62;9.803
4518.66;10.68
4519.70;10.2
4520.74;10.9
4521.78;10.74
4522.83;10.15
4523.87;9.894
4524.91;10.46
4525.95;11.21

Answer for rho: 4505.16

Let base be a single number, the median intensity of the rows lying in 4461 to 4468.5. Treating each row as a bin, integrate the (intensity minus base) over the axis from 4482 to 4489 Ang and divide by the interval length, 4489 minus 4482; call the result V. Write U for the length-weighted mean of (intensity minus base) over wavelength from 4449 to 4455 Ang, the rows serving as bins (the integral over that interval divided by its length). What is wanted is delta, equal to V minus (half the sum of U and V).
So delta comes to 0.40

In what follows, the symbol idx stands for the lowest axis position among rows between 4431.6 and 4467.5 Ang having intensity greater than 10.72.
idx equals 4438.23 Ang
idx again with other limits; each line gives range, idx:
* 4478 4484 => 4478.27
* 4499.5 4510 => 4502.05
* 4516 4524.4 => 4520.74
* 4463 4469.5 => 4463.85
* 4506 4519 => 4506.19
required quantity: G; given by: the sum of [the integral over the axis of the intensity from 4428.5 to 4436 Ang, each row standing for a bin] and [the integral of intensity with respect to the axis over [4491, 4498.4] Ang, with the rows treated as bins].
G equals 149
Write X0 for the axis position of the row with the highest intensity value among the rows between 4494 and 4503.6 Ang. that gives 4502.05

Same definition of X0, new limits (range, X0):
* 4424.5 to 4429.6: 4428.02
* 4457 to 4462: 4457.69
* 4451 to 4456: 4452.56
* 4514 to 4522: 4520.74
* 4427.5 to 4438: 4428.02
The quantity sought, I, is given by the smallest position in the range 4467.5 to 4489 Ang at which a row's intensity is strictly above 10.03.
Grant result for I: 4467.97 Ang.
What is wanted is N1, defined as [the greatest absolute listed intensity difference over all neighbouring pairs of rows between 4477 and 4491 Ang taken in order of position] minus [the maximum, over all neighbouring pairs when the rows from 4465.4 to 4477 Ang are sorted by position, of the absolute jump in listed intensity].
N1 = 0.8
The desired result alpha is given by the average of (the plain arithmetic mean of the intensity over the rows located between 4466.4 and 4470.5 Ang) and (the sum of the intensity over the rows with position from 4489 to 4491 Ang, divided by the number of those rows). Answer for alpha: 10.1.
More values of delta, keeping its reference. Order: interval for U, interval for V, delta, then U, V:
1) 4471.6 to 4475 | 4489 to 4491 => -0.20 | 0.5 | 0.1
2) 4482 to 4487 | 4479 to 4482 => -1.01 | 0.6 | -1.5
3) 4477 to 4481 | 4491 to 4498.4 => 0.17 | -0.3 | 0.0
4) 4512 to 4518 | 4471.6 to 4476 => -0.01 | 0.4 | 0.3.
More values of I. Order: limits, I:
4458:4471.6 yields 4463.85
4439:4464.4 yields 4439.25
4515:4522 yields 4516.58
